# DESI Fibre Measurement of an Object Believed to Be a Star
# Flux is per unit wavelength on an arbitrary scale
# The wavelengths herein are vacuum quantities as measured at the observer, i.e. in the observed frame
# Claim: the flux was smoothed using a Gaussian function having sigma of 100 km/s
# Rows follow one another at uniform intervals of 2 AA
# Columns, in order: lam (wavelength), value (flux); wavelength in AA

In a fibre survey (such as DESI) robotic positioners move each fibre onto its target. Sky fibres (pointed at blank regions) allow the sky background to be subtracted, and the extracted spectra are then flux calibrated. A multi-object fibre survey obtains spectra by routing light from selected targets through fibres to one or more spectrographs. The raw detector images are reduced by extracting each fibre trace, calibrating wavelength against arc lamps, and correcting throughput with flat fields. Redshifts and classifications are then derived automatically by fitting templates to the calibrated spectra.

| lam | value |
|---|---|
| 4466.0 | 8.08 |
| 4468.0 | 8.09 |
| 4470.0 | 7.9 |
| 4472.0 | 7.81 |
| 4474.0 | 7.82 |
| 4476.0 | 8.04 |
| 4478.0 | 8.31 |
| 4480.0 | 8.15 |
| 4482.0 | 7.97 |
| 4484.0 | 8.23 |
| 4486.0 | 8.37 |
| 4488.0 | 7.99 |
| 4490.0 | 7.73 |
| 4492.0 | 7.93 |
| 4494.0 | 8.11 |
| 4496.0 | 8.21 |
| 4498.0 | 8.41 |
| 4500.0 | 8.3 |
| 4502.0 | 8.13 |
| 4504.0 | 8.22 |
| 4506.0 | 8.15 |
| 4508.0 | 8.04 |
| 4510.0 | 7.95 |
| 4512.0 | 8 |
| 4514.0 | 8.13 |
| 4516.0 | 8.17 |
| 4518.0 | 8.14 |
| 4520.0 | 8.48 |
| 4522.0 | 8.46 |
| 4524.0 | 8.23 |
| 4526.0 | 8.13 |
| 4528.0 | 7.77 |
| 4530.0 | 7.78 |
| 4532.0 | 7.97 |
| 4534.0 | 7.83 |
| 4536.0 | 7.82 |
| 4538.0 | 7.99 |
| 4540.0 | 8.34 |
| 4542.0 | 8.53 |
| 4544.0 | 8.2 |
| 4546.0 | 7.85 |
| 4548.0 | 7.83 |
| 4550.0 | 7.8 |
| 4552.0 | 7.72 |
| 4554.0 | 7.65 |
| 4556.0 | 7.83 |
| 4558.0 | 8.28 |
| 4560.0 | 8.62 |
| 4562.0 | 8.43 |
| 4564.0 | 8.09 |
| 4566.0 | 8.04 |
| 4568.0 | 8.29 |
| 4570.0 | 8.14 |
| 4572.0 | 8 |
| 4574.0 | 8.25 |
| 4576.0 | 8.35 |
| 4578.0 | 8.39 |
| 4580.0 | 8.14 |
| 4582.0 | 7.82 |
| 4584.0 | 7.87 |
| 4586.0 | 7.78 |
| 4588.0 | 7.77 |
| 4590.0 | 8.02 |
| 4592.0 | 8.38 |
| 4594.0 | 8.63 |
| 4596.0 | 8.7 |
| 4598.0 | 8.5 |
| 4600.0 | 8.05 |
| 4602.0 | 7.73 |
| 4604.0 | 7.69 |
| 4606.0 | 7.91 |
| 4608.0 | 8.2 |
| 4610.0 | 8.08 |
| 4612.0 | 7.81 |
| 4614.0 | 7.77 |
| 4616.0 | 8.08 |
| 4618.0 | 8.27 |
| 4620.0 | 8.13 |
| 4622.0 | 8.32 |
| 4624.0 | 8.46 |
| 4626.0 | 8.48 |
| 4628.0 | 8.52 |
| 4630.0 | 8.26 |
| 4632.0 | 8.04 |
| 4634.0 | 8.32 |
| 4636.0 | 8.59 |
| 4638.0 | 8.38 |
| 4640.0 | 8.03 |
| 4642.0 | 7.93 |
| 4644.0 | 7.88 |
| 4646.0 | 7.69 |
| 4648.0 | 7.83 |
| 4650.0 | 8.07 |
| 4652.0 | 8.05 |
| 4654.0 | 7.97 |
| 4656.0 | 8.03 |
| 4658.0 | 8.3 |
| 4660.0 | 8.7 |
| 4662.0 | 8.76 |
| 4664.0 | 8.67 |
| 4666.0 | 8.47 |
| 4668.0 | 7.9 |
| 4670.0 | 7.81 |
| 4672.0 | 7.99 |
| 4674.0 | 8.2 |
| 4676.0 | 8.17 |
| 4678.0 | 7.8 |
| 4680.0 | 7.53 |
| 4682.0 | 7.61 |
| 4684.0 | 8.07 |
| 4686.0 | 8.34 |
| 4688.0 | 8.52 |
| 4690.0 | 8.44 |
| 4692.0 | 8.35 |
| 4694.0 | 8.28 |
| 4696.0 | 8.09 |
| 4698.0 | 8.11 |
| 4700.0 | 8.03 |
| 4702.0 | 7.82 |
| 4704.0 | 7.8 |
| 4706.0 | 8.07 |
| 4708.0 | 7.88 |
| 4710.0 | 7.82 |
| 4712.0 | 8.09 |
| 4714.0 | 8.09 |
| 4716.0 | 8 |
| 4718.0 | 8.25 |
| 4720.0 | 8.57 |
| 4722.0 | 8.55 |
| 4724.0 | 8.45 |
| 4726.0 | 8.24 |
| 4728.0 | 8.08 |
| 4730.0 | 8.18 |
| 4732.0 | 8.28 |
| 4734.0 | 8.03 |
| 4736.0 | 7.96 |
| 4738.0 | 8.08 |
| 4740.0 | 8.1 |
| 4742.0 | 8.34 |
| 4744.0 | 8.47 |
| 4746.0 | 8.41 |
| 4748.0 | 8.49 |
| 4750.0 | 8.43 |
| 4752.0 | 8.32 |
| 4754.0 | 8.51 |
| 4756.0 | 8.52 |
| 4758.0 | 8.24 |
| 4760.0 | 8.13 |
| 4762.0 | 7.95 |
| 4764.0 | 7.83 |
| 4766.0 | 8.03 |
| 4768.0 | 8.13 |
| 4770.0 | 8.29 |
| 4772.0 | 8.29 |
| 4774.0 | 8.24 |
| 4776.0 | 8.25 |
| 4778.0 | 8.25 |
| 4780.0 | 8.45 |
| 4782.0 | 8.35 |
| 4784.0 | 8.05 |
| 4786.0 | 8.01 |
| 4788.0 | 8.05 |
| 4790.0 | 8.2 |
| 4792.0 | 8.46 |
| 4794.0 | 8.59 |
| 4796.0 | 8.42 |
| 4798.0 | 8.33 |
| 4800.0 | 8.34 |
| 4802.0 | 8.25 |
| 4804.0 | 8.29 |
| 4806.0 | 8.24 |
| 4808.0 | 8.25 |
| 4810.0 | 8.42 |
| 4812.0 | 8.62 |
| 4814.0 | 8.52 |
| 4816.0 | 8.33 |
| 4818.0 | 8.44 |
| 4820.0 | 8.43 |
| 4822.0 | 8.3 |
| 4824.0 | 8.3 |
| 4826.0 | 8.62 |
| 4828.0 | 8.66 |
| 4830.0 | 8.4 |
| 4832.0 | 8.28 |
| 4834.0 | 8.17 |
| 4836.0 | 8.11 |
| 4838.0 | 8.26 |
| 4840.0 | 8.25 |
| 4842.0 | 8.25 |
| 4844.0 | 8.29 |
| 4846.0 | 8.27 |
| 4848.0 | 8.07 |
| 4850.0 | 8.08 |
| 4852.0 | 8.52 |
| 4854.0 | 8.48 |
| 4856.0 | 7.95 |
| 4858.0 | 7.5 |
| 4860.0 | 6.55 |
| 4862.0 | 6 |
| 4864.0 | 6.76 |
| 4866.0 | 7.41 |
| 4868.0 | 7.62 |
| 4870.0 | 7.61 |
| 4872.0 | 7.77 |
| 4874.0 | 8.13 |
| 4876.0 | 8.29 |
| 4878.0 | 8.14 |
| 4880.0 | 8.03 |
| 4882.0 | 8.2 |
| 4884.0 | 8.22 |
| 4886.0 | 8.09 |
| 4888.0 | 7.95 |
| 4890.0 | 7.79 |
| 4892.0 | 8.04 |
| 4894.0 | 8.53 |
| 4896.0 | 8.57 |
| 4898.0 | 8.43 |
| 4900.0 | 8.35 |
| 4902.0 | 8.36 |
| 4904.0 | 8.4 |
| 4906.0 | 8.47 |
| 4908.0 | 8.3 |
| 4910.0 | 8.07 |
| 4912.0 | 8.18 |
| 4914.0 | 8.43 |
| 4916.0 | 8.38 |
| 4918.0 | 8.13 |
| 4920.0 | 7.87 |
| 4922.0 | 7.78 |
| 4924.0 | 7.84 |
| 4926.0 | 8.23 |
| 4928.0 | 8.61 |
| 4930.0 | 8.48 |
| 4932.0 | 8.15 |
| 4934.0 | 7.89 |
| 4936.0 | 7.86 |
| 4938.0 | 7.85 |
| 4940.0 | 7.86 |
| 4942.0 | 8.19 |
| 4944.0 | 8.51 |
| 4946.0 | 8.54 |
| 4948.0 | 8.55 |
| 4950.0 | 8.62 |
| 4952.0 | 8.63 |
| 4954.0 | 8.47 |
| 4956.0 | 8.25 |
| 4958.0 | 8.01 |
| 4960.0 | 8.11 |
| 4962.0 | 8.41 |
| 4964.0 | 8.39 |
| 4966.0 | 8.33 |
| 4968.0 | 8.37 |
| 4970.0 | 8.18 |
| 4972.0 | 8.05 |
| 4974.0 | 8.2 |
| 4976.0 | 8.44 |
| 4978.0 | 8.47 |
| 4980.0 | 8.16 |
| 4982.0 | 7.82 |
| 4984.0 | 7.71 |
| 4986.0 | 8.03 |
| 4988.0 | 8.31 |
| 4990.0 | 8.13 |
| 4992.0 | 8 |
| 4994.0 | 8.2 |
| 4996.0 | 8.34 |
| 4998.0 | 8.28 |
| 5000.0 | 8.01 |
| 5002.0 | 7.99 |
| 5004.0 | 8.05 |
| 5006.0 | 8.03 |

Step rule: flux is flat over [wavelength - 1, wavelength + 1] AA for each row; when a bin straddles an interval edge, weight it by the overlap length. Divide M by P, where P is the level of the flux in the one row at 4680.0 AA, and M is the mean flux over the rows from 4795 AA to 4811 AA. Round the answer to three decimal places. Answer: 1.105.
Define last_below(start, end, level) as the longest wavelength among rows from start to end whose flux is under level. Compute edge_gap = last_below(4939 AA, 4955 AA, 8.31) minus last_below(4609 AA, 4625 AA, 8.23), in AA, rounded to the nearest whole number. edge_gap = 322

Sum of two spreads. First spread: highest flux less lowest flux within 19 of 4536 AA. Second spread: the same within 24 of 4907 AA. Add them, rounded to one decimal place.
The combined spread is 1.7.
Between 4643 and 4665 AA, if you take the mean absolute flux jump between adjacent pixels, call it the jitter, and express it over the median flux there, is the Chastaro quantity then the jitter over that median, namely 0.019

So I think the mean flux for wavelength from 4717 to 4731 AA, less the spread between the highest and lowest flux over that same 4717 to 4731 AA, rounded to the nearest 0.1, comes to 7.8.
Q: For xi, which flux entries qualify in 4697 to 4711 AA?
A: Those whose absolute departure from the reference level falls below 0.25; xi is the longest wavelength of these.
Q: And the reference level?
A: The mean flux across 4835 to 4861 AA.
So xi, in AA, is 4710.0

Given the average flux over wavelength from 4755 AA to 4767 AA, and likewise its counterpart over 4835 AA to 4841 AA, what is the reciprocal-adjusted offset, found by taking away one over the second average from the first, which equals 7.99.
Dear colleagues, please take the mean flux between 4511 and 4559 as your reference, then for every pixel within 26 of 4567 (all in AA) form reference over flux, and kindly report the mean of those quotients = 1.00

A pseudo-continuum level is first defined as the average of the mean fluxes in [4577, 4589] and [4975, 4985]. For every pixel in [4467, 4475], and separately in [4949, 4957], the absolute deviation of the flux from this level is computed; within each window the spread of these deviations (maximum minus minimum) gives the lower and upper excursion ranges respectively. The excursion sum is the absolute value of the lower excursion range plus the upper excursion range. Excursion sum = 0.6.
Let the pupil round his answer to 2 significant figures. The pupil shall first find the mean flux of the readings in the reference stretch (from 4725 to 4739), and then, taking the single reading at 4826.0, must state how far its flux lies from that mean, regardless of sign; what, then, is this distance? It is 0.50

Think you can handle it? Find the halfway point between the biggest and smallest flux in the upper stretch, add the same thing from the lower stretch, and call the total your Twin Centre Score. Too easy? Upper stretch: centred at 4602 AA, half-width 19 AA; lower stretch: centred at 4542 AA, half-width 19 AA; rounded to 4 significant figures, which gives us 16.33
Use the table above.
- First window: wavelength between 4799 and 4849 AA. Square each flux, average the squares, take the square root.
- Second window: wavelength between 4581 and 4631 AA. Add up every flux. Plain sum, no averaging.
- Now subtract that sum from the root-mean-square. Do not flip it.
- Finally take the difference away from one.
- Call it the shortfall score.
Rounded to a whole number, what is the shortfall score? 196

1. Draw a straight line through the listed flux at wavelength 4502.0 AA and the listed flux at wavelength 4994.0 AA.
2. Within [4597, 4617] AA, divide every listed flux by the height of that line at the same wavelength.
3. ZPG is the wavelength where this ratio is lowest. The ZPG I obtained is 4604.0 AA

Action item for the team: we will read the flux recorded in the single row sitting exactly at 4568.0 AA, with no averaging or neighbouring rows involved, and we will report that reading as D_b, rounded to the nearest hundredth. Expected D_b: 8.29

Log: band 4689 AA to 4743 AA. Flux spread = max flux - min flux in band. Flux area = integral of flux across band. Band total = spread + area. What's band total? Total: 441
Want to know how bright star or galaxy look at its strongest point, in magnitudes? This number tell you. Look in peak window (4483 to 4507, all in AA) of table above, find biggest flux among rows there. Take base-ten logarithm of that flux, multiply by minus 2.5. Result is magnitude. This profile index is -2.31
